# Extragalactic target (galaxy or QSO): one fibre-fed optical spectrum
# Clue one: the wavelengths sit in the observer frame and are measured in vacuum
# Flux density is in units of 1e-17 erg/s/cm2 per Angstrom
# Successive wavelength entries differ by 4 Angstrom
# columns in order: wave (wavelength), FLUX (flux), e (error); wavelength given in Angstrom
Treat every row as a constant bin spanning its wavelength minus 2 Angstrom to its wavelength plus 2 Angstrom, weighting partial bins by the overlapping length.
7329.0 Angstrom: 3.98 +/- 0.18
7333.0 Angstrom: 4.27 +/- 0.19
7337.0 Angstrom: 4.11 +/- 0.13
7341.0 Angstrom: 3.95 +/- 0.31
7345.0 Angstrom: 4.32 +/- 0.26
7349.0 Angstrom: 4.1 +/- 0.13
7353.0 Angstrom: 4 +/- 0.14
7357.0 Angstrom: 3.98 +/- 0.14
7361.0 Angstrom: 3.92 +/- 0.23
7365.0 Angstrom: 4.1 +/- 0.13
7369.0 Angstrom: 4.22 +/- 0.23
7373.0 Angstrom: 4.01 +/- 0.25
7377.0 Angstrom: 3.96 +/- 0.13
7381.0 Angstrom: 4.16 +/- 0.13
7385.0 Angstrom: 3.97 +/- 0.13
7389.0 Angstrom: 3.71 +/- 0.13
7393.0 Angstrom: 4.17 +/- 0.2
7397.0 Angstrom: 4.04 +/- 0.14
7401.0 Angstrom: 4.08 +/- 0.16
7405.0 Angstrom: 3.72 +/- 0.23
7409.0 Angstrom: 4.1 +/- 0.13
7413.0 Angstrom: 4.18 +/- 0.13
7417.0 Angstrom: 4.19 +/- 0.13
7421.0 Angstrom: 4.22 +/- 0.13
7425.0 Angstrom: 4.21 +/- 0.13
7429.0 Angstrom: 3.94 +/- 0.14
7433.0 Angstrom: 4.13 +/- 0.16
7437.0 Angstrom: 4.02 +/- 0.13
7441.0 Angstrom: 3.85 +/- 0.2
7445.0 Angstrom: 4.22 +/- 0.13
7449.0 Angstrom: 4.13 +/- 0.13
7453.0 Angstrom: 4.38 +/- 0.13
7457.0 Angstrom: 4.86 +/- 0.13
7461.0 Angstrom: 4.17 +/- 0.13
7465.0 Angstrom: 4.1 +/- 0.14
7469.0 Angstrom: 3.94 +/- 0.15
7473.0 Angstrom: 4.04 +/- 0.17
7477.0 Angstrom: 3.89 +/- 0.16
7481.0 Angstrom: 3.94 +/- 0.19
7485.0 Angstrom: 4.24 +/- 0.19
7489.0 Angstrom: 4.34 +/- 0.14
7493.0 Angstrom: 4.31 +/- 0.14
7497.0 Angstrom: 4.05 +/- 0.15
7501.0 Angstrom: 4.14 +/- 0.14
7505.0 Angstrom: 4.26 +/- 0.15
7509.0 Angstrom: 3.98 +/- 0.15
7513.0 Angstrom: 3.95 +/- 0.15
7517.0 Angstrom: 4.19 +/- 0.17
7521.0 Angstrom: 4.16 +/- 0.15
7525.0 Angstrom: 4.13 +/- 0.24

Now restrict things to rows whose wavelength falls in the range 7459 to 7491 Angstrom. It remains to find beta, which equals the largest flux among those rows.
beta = 4.34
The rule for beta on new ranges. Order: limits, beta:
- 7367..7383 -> 4.22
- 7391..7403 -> 4.17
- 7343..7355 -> 4.32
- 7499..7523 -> 4.26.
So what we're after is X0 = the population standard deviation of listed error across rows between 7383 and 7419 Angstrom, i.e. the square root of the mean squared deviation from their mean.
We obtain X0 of 0.0350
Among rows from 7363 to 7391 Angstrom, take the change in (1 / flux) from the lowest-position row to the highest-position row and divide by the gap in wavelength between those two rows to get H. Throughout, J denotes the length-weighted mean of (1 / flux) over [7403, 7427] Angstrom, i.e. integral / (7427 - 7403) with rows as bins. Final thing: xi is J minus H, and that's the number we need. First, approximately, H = 0.0011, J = 0.244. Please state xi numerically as 0.243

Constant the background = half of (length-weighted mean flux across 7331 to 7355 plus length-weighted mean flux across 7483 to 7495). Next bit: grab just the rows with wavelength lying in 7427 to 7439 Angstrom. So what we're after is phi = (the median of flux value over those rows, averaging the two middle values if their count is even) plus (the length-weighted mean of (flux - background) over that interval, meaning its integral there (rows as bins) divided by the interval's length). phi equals 3.84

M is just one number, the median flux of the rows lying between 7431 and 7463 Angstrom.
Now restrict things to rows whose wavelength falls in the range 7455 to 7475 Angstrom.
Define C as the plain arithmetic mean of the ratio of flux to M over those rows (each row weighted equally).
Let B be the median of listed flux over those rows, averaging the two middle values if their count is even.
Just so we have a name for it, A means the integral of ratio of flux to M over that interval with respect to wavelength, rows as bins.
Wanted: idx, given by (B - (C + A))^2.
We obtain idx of 298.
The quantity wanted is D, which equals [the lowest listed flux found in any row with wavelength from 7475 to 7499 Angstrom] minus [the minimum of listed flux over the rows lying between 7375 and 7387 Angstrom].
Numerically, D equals -0.07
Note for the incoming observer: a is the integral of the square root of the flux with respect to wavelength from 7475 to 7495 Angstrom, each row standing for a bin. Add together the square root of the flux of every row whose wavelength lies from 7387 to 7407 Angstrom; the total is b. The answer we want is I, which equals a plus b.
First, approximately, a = 40.7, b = 9.9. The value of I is 50.6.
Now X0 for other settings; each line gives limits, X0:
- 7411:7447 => 0.0225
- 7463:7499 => 0.0191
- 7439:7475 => 0.0231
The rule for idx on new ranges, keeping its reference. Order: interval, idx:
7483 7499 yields 171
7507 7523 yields 159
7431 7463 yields 865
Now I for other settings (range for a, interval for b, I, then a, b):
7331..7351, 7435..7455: 50.9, 40.7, 10.1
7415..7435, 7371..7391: 50.6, 40.7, 10.0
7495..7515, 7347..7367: 50.4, 40.4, 10.0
